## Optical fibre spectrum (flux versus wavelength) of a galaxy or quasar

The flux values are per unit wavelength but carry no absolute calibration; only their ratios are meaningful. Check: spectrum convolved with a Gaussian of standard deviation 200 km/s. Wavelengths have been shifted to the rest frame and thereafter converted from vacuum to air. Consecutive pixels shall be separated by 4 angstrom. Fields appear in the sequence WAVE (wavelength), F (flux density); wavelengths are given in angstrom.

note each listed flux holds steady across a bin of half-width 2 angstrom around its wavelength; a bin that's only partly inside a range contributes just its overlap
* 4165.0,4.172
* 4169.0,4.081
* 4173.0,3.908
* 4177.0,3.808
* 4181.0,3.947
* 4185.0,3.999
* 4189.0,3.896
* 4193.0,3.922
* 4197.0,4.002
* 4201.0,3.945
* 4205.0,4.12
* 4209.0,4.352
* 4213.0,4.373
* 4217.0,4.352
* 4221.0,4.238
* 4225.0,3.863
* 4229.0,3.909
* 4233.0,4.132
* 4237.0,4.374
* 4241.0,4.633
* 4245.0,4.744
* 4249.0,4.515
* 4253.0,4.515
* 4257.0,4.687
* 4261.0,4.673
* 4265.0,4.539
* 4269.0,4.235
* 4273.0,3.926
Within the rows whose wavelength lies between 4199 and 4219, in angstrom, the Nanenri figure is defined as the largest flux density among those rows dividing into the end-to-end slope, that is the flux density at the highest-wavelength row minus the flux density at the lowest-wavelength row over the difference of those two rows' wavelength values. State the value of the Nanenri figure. 0.006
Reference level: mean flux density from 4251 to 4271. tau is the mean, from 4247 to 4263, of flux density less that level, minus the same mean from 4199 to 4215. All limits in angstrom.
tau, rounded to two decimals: 0.40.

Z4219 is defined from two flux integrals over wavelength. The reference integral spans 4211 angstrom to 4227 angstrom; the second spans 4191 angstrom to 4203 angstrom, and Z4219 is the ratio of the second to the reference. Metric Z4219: 0.71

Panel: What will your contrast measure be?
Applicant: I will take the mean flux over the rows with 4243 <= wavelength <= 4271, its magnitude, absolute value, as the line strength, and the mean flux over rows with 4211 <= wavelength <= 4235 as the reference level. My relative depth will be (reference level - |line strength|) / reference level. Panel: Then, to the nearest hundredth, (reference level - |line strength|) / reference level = -0.10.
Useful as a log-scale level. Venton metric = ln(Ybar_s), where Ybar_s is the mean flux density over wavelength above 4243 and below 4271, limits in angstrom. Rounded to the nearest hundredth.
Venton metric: 1.52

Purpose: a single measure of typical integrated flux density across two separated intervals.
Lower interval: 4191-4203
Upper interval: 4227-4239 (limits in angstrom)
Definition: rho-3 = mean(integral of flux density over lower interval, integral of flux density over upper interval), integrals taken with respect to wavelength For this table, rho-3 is 49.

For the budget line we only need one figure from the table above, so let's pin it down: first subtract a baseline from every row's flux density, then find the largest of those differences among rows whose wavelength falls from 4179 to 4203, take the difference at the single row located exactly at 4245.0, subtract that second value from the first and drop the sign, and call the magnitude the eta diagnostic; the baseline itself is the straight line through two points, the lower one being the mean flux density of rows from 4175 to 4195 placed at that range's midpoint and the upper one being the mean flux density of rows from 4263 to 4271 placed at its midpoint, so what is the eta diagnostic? 0.4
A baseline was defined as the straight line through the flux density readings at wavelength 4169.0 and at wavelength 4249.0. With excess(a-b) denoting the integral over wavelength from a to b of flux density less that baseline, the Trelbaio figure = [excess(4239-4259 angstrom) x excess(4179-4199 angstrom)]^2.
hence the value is 96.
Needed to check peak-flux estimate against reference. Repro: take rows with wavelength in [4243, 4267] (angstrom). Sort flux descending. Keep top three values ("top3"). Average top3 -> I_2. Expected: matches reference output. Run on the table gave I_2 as 4.7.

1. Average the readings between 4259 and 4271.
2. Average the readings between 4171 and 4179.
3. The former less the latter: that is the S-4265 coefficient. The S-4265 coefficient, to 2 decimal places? 0.62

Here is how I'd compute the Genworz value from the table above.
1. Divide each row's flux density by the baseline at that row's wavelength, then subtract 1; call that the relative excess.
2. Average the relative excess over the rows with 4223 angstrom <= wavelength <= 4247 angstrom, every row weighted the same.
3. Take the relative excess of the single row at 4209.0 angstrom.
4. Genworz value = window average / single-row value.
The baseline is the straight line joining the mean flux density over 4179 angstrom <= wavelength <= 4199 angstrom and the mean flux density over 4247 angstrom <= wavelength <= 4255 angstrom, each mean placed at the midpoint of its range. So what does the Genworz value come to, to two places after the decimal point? -0.43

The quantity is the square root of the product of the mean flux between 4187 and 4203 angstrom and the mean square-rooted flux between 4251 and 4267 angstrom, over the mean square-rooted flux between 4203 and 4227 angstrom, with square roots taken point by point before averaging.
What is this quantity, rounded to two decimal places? 1.42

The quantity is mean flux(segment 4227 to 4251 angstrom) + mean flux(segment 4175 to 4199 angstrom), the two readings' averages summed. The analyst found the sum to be 8.31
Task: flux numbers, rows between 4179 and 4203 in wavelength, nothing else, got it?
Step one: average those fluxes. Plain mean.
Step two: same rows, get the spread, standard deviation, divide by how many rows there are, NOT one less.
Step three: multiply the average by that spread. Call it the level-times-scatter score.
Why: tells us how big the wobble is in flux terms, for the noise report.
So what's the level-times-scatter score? 0.15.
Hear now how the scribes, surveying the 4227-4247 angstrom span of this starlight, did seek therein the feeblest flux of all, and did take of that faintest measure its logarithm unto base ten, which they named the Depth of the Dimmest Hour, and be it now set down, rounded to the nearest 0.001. 0.592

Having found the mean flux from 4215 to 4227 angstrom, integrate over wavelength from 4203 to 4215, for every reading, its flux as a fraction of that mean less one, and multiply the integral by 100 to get 38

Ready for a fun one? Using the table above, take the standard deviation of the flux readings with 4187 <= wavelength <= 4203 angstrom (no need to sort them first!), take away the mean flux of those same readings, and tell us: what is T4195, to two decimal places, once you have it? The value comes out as -3.90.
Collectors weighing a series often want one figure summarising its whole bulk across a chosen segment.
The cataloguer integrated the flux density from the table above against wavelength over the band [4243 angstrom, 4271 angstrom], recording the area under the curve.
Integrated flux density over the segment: 127.6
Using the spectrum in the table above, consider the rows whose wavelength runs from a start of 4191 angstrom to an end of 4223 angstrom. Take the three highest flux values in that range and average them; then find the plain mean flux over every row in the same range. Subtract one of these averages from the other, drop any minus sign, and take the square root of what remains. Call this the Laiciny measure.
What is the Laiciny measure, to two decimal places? 0.44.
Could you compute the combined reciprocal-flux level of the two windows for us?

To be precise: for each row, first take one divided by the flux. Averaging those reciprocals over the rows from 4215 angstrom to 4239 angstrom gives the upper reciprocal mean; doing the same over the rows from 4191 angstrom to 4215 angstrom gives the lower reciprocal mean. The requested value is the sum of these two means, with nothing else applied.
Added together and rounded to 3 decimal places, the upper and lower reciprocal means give 0.485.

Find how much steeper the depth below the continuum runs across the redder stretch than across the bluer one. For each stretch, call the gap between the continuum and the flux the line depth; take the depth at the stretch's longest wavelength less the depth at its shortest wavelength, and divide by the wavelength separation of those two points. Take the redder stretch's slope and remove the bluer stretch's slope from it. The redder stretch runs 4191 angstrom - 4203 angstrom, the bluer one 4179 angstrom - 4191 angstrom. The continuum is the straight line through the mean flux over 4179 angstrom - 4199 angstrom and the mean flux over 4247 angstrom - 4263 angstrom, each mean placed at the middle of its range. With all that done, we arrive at -0.009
